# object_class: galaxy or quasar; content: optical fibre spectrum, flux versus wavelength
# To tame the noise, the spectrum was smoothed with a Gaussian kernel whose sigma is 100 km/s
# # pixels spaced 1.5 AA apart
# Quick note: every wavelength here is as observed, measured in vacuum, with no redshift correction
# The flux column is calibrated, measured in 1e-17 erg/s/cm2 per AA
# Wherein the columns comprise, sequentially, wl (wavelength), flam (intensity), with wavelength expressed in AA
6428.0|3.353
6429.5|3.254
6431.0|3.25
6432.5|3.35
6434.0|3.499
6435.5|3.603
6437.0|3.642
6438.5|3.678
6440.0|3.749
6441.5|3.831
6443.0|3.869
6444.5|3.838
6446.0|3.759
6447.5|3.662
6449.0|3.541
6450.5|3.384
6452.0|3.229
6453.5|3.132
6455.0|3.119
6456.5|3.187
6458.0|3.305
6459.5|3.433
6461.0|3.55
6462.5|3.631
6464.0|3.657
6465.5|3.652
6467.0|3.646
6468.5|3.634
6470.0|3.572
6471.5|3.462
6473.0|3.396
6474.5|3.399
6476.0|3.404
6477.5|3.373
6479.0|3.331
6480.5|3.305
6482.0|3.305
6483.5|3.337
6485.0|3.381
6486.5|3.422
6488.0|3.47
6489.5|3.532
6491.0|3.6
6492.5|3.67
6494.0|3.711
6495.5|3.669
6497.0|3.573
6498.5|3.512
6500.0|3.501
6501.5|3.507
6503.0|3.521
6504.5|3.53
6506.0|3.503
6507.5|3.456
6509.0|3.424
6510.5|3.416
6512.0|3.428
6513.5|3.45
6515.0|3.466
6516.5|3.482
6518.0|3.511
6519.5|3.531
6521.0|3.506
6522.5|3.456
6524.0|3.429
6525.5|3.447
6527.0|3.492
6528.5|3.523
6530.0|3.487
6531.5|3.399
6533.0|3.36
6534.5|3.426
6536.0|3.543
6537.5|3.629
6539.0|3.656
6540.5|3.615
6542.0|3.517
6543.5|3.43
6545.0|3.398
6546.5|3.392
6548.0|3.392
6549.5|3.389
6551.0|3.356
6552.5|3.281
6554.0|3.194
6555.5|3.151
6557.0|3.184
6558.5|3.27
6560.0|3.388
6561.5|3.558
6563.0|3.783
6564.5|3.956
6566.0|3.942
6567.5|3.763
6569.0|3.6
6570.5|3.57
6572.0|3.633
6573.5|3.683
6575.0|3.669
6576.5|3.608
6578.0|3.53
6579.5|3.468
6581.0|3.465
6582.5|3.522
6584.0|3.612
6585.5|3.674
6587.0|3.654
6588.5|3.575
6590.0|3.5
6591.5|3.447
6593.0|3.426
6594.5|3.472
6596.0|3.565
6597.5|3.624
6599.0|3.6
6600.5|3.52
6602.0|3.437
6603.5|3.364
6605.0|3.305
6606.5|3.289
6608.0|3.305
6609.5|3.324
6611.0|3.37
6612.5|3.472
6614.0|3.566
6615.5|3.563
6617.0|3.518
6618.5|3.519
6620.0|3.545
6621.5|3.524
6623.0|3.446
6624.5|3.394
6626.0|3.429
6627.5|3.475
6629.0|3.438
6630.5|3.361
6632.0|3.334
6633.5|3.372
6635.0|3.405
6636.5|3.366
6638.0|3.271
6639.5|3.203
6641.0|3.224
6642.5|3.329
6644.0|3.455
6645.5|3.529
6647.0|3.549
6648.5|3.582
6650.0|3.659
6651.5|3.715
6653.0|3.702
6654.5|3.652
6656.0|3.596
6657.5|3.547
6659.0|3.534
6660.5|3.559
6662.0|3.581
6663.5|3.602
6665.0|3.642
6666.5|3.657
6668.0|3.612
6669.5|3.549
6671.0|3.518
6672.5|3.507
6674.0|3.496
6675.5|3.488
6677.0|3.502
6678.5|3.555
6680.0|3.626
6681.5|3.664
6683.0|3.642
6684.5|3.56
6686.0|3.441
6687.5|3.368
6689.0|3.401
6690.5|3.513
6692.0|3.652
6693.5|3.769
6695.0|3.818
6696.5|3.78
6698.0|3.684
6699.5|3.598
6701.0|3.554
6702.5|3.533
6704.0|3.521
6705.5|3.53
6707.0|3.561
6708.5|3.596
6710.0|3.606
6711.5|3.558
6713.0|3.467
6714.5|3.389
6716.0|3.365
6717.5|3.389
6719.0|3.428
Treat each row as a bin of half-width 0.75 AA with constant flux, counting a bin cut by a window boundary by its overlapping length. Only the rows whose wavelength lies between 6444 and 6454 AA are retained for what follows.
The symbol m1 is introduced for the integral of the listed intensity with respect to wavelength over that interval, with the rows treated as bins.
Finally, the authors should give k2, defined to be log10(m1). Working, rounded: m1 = 35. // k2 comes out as 1.54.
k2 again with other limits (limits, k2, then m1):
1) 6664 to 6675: 1.59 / 39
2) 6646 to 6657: 1.60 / 40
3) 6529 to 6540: 1.59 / 39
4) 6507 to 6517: 1.54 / 34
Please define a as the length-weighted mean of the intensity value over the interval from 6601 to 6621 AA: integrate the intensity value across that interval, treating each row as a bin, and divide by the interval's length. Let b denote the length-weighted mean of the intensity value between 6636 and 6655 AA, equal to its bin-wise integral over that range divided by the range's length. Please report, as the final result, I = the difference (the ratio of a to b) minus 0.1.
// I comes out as 0.886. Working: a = 3.43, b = 3.48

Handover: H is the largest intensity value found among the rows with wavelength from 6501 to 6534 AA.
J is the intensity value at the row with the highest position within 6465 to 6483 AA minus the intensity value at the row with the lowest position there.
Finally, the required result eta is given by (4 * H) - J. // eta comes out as 14.5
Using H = 3.531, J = -0.35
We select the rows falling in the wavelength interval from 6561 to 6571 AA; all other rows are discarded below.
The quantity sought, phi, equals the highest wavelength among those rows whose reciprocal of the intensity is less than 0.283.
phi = 6570.5 AA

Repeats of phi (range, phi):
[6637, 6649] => 6648.5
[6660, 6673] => 6669.5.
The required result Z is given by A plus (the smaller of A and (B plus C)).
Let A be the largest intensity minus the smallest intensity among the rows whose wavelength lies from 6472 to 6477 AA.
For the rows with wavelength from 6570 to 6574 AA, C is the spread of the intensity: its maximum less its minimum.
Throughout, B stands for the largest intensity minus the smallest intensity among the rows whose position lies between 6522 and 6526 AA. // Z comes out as 0.02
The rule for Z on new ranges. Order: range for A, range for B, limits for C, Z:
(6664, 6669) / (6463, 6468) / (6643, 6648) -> 0.09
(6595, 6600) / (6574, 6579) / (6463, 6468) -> 0.12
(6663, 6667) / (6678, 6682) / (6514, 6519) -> 0.11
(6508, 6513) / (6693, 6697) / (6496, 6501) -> 0.02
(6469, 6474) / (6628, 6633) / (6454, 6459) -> 0.35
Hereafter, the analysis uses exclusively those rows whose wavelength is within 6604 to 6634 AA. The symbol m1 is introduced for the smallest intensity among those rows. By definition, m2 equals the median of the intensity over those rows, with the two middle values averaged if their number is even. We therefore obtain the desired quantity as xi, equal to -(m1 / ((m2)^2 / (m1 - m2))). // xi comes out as 0.040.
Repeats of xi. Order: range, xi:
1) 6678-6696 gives 0.059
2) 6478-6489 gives 0.009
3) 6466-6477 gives 0.019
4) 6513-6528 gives 0.013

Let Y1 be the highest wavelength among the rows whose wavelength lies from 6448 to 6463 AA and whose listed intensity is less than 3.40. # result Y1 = 6458.0 AA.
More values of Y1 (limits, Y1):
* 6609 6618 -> 6611.0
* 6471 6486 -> 6485.0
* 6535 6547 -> 6546.5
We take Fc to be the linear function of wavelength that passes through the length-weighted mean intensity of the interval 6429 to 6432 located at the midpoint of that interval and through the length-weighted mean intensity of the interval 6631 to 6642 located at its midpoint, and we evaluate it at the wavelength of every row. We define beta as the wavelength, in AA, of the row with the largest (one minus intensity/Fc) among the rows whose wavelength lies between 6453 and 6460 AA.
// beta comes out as 6455.0 AA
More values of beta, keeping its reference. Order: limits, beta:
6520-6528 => 6524.0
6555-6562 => 6555.5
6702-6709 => 6704.0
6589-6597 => 6593.0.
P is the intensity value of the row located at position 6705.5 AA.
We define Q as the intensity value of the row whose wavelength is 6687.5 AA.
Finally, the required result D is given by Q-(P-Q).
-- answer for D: 3.21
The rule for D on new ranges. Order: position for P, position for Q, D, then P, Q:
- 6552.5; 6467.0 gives 4.01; 3.281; 3.646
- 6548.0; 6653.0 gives 4.01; 3.392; 3.702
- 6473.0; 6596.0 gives 3.73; 3.396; 3.565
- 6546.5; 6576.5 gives 3.82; 3.392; 3.608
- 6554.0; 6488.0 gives 3.75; 3.194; 3.47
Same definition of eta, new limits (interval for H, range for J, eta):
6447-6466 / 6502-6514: 14.7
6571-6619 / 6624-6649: 14.5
